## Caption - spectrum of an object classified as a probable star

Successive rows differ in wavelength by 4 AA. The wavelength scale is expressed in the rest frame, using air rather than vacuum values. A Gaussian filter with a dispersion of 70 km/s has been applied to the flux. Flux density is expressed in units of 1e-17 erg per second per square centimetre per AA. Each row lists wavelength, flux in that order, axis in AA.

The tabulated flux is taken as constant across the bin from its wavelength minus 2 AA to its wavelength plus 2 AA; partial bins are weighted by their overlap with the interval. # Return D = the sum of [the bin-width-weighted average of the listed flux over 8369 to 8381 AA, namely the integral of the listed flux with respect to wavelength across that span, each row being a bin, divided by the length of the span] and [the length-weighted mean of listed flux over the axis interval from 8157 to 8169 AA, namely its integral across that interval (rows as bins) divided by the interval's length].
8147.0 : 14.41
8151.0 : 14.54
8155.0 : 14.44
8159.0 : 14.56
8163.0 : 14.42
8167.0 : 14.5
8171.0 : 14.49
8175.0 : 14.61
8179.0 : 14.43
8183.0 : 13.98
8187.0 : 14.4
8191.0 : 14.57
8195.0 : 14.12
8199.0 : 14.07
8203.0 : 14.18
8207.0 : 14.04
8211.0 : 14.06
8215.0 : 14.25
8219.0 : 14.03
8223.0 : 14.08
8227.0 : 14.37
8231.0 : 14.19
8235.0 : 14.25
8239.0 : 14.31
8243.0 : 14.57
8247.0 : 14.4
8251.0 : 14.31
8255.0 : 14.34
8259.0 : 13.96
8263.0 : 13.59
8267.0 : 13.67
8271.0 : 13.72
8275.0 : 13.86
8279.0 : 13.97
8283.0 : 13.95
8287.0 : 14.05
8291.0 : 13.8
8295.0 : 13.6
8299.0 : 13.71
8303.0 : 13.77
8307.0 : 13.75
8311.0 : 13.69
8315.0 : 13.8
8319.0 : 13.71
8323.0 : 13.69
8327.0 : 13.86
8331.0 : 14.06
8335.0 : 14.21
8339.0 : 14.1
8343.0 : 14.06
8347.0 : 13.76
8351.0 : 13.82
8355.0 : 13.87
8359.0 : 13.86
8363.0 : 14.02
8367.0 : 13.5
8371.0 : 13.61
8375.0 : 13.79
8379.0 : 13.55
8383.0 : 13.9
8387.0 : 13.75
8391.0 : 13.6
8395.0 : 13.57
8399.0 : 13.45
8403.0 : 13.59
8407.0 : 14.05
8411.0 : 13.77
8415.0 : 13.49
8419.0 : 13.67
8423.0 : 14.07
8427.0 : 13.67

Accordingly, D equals 28.1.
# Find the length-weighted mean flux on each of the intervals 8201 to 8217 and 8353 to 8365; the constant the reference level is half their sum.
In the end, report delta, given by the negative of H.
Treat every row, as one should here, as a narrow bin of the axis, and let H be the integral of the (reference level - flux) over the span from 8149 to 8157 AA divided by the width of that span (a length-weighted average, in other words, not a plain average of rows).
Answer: 0.5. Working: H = -0.5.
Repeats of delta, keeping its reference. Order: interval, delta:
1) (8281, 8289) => 0.0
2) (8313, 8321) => -0.3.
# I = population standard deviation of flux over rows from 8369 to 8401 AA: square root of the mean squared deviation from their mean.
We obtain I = 0.14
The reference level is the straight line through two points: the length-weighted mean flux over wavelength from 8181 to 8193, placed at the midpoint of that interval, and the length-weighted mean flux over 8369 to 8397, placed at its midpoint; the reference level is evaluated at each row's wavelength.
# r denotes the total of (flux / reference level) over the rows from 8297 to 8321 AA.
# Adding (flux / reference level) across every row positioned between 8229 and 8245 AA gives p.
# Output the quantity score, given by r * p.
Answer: 24.0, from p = 4.0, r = 5.9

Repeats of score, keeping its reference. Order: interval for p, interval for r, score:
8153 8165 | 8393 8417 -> 18.1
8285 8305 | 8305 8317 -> 14.6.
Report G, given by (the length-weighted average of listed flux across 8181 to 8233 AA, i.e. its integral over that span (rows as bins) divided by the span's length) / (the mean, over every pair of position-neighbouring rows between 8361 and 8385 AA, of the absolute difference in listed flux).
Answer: 51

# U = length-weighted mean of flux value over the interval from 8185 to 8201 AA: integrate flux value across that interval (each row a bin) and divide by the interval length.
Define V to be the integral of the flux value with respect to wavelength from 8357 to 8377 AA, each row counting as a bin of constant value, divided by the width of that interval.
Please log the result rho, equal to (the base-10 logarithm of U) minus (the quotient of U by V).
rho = 0.116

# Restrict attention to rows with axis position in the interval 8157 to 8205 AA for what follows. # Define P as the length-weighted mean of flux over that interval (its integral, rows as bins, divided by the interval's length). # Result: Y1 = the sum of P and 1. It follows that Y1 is 15.4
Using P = 14.4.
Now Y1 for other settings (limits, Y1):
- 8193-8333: 15.0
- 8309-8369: 14.9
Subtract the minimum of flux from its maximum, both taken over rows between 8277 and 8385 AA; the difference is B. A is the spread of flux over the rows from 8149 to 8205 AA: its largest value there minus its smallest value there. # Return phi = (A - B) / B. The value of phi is -0.1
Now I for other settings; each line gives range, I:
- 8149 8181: 0.06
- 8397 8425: 0.23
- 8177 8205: 0.20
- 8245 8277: 0.31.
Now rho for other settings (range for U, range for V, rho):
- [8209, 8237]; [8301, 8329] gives 0.121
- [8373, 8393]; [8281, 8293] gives 0.153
